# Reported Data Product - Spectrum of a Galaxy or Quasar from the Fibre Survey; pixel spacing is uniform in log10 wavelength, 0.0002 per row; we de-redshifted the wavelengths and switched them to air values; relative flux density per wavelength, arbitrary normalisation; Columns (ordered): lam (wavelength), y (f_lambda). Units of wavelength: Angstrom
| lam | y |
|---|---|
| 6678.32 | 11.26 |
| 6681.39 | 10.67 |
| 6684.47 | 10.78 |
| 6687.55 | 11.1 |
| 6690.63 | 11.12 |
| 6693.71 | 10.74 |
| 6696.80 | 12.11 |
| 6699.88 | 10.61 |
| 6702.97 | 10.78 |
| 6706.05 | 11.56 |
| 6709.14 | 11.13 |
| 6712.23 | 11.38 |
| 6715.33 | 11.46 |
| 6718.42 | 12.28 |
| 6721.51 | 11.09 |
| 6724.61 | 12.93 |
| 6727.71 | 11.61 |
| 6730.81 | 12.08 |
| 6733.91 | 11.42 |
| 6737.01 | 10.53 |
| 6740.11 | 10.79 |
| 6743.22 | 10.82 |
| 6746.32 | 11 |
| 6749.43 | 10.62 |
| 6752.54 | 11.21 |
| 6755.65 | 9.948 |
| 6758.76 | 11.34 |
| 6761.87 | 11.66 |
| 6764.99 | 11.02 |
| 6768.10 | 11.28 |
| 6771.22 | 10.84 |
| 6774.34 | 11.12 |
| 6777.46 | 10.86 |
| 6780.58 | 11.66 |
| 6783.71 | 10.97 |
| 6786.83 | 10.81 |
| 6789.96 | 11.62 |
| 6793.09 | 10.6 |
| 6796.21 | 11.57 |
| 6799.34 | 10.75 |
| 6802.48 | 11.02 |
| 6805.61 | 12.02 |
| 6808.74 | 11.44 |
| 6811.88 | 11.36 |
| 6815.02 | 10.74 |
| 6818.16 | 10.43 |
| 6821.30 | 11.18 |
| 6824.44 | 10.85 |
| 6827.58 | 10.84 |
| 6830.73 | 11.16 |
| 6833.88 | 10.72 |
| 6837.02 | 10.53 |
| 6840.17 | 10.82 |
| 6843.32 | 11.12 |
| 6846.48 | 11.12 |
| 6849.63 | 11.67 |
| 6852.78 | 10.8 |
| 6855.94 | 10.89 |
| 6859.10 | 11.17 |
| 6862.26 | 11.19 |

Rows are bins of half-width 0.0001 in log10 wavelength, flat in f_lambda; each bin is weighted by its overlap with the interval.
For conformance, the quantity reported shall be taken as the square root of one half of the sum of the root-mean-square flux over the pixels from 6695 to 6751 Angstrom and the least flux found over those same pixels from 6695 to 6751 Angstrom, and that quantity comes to 3.309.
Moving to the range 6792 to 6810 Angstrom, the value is 3.305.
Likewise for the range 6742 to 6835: 3.241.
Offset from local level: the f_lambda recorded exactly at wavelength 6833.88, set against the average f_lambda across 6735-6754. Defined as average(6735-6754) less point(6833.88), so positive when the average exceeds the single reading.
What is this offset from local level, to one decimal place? 0.1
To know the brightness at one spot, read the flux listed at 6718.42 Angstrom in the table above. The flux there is 12.28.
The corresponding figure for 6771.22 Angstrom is 10.84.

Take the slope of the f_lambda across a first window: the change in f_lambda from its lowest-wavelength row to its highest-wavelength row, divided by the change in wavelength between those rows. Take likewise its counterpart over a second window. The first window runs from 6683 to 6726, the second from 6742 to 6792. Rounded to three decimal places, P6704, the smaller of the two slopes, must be 0.017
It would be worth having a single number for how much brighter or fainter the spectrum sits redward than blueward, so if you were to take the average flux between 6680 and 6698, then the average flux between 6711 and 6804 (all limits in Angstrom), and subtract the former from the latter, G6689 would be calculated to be 0.1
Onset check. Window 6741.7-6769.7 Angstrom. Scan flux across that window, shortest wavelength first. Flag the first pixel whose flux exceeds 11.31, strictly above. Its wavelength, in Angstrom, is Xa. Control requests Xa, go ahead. 6758.76 Angstrom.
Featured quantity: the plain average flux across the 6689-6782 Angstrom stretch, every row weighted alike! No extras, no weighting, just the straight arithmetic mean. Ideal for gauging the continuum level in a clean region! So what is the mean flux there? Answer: 11.2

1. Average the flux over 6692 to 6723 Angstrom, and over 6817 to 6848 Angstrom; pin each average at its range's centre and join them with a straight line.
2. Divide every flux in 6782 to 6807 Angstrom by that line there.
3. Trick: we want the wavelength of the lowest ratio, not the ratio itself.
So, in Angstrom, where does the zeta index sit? 6793.09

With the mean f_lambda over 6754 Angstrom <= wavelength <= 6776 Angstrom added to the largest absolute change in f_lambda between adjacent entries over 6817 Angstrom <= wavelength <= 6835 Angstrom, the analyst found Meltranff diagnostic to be 11.8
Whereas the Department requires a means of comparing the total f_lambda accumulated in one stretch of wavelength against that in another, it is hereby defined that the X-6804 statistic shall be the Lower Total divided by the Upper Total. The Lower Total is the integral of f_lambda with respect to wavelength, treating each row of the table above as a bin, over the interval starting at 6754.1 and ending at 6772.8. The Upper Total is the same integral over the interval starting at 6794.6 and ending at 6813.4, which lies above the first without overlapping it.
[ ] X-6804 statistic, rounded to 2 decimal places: 0.96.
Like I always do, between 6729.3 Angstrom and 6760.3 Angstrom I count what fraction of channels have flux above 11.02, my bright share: 0.400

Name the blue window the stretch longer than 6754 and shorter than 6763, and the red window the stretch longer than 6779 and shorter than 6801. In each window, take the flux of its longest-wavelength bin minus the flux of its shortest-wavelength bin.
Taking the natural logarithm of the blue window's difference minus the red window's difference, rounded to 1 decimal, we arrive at 1.0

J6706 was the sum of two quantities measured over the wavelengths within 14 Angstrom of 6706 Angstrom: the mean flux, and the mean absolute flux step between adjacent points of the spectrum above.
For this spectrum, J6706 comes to 12.01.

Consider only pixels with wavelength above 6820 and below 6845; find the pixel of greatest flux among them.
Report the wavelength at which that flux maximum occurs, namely 6821.30 Angstrom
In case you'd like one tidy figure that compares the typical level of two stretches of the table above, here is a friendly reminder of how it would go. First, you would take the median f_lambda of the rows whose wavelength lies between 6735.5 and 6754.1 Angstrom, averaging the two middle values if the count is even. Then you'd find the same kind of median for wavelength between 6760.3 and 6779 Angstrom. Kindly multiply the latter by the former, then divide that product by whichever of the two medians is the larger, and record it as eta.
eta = 10.8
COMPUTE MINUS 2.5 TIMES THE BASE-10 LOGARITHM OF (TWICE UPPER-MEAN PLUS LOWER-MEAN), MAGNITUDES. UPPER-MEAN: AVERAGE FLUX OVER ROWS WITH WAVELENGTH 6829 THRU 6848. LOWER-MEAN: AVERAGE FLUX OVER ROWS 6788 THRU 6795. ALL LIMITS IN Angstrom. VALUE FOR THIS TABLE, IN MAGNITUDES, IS -3.794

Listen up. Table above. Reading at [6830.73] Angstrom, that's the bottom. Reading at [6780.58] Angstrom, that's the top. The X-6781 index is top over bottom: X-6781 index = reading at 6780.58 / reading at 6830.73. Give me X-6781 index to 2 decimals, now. 1.04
